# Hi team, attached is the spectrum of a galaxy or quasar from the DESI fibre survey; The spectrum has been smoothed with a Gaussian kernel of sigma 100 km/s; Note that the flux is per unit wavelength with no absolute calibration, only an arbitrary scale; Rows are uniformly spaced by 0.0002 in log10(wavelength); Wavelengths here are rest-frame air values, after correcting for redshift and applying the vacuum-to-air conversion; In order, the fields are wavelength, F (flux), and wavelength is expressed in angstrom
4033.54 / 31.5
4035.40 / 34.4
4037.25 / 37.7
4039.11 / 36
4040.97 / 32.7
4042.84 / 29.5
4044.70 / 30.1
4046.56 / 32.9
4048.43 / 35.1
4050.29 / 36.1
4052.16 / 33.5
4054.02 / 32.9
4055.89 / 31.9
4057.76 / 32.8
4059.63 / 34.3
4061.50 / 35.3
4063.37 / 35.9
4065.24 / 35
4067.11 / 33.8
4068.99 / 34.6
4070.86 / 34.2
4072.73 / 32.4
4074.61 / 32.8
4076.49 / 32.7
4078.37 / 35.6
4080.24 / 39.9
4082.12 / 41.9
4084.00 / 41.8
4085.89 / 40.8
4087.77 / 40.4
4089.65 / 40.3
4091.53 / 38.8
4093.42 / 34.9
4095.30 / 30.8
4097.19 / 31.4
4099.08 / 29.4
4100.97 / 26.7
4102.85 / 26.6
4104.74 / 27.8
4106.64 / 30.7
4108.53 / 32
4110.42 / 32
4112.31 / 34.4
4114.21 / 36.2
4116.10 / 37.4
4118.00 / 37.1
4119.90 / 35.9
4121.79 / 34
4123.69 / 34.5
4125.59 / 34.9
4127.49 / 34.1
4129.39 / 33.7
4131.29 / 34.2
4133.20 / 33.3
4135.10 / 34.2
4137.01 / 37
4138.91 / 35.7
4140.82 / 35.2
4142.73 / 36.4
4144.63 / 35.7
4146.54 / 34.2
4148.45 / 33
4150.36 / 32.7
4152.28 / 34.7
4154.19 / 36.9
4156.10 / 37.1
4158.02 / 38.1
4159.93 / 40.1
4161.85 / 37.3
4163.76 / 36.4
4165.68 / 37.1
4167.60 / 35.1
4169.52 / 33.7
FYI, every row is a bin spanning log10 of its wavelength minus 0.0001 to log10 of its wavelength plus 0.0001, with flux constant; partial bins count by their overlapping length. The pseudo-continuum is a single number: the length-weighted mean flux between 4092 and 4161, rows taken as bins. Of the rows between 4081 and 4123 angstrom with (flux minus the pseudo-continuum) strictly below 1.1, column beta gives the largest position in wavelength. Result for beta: 4121.79 angstrom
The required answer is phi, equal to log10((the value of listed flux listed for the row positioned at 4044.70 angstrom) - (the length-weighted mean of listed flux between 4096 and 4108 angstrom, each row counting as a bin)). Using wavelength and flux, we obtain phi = 0.1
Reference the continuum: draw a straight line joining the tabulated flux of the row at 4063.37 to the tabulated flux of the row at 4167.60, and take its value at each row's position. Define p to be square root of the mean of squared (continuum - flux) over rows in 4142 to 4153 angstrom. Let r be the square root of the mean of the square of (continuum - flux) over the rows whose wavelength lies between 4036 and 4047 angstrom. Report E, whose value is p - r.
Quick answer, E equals -2.6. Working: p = 1.5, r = 4.1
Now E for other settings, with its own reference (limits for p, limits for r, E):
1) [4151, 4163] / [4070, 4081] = -0.2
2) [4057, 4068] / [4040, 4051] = -2.4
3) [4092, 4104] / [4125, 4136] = 4.9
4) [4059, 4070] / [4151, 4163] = -1.5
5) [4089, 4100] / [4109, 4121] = 2.5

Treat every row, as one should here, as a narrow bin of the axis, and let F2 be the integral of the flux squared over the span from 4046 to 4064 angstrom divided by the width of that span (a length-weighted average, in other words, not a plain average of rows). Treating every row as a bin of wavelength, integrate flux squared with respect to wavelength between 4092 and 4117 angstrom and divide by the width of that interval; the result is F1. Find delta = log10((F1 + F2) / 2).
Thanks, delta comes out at 3.04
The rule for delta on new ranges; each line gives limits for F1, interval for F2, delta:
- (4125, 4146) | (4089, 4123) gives 3.07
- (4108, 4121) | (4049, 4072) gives 3.08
